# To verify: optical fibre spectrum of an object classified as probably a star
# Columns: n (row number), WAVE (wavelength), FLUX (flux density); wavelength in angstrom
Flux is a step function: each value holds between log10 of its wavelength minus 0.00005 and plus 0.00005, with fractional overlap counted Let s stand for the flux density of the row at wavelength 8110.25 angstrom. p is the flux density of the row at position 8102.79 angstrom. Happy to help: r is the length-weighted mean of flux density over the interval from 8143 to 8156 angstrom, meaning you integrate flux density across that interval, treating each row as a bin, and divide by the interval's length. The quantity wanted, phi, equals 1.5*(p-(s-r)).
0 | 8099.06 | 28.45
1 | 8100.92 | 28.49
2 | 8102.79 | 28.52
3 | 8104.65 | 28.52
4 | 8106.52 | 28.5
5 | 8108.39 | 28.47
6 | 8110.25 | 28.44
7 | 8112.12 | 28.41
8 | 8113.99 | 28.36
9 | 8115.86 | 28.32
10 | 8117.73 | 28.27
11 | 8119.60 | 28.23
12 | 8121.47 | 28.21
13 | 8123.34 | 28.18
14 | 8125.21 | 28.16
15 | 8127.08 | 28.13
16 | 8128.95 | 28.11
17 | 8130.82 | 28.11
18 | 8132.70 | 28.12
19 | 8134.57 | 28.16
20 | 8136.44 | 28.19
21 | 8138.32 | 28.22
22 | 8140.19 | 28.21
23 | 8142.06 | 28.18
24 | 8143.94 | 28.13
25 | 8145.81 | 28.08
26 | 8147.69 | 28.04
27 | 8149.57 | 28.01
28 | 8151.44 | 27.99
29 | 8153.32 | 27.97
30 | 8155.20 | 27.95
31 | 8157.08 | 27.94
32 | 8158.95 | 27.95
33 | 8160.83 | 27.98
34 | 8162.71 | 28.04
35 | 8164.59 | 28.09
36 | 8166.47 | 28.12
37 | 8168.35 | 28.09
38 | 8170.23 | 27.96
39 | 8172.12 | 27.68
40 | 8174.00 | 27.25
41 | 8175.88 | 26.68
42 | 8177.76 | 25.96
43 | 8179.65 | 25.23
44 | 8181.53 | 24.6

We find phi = 42.1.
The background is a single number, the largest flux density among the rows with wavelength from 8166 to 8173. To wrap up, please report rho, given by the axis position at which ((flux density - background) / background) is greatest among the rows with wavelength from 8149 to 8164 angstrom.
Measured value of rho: 8162.71 angstrom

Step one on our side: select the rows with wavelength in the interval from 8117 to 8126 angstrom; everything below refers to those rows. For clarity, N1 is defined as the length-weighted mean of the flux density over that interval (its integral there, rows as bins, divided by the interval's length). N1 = 28.2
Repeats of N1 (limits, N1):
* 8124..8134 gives 28.1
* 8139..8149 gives 28.1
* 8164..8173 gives 28.0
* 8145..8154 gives 28.0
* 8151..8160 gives 28.0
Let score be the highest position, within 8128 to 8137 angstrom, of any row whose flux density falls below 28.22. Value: 8136.44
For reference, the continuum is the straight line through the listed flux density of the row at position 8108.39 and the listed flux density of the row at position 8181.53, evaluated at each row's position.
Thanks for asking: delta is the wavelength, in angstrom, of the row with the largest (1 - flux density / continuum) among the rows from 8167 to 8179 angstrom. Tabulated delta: 8177.76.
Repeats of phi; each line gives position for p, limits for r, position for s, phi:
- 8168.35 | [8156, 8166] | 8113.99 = 41.6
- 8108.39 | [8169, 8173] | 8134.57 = 42.1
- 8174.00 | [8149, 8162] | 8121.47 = 40.5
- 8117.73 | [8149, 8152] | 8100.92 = 41.8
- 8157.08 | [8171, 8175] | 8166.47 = 40.9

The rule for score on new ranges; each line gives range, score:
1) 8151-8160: 8158.95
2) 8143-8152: 8151.44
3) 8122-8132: 8130.82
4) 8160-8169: 8168.35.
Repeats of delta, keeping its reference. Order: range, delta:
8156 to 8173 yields 8157.08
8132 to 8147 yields 8132.70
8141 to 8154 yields 8142.06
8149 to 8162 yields 8149.57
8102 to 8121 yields 8102.79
